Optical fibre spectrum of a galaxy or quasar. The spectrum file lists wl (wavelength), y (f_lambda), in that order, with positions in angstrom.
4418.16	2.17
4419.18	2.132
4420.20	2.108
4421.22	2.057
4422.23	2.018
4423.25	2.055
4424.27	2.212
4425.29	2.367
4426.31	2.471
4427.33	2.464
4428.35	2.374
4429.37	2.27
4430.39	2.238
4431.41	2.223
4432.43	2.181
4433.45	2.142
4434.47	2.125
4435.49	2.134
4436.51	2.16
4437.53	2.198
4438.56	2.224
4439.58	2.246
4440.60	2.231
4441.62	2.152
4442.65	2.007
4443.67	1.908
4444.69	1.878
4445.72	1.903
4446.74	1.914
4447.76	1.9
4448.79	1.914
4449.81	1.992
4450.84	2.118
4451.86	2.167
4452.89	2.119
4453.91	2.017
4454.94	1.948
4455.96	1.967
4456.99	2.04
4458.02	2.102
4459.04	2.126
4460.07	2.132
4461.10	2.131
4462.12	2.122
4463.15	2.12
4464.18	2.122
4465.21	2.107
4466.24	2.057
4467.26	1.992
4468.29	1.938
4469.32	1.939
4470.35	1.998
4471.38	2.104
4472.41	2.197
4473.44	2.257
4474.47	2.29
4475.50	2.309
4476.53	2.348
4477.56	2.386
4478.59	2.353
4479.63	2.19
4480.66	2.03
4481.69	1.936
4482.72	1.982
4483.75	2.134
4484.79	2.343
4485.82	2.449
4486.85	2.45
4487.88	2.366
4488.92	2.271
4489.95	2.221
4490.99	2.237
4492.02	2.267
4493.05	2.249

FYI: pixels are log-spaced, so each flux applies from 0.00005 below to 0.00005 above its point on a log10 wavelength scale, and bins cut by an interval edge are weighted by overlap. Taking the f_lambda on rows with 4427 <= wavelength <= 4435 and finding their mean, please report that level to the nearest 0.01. 2.25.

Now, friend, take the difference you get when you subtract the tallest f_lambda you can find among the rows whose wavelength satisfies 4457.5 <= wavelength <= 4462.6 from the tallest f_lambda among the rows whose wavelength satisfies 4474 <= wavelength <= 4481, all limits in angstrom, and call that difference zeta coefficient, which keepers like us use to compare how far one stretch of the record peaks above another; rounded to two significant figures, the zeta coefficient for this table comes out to 0.25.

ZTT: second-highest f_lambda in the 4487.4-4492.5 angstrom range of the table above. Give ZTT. 2.271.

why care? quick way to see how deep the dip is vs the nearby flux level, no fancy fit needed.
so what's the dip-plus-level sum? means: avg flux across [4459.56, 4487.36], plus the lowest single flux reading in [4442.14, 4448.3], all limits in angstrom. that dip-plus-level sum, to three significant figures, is 4.04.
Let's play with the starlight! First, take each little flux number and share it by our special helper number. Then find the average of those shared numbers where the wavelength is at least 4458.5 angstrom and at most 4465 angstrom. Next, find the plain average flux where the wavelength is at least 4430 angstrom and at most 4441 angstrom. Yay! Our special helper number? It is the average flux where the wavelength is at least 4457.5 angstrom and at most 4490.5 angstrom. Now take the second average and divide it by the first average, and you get 2.24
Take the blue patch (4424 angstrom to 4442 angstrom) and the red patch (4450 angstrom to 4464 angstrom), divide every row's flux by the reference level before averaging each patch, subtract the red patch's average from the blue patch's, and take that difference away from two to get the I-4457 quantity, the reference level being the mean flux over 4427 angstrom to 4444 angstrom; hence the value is 1.93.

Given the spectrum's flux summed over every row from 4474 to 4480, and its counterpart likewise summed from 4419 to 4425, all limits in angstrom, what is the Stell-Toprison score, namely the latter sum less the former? -1.29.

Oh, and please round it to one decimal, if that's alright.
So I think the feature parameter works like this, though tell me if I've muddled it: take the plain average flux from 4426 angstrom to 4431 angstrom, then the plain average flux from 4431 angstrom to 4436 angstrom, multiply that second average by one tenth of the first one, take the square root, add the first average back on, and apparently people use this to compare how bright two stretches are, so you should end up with 3.1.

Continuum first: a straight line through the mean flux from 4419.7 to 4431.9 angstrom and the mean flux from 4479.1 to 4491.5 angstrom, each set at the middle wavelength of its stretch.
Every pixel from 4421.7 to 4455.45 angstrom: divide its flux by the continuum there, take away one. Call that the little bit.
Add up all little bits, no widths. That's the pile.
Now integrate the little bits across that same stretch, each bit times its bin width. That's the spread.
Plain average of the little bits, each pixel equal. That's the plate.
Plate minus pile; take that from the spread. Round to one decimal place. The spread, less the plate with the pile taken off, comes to -3.1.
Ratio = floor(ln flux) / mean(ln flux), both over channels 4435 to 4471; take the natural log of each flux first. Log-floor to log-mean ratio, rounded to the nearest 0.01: 0.87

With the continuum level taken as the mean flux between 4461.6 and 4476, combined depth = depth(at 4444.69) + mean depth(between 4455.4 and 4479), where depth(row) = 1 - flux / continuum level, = 0.10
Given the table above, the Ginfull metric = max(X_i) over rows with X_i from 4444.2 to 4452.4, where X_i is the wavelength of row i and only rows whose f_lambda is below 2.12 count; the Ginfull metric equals 4450.84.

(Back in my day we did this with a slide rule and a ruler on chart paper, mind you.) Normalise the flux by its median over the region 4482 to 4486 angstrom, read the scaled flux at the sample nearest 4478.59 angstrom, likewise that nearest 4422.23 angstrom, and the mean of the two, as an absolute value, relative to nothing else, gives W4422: 0.98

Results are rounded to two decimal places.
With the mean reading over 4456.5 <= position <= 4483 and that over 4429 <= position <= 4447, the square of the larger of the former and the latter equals 4.53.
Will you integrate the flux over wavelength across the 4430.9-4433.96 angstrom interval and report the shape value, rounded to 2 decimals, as 6.68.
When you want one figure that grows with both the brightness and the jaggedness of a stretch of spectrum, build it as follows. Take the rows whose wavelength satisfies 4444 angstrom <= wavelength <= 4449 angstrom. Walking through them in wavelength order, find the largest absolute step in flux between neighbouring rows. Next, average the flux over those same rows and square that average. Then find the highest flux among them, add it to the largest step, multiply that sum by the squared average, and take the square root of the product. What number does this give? 2.6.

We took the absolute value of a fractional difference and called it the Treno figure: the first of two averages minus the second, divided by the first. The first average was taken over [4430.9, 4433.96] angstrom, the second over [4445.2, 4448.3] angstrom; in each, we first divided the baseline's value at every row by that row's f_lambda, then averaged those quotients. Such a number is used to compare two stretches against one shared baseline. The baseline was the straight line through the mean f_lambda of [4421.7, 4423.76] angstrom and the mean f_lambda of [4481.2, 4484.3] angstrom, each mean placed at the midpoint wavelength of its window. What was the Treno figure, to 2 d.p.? 0.14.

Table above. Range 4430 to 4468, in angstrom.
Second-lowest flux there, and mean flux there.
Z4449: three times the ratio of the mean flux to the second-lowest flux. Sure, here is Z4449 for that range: 3.29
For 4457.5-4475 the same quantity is 3.25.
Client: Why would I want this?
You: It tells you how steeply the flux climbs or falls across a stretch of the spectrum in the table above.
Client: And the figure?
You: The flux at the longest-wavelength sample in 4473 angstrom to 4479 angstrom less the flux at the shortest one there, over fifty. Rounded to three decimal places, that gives 0.002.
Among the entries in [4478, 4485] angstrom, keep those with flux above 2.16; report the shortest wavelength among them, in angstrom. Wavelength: 4478.59 angstrom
